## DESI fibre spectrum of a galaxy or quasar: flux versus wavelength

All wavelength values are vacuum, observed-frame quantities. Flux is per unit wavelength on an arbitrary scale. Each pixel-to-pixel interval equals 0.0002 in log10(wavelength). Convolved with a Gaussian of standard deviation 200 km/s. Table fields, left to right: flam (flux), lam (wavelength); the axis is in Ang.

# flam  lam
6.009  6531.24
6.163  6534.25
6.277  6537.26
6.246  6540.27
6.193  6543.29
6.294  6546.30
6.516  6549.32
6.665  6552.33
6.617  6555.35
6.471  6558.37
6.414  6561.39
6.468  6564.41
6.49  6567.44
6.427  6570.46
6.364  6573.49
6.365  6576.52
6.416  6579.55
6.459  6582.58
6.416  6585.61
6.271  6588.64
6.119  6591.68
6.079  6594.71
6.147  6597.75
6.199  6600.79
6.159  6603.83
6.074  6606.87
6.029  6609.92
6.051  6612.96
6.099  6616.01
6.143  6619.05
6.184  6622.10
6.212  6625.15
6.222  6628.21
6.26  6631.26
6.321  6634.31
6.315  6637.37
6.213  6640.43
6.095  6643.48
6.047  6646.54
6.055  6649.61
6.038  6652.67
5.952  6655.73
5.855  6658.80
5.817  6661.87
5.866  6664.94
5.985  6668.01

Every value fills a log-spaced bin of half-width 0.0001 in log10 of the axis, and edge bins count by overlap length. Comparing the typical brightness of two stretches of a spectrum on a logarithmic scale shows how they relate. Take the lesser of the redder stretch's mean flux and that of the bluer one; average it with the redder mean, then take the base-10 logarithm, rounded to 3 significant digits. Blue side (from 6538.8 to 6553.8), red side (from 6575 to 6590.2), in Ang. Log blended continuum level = 0.805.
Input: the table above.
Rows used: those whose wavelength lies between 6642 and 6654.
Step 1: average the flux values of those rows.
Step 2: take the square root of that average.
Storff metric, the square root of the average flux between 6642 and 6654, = 2.46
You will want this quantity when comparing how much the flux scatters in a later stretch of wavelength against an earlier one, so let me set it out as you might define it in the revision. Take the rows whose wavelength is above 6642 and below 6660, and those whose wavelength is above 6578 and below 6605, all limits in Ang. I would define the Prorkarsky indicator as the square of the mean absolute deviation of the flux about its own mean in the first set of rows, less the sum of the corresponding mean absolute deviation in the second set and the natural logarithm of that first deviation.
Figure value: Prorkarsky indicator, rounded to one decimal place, 2.6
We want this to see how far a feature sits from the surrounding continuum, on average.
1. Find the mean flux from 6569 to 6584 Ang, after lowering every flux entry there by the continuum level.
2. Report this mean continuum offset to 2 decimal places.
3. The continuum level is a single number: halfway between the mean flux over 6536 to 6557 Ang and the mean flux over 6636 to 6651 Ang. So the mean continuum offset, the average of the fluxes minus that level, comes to 0.13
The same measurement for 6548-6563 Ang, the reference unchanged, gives 0.26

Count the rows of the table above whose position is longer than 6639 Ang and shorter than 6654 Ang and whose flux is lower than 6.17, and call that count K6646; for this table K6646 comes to 4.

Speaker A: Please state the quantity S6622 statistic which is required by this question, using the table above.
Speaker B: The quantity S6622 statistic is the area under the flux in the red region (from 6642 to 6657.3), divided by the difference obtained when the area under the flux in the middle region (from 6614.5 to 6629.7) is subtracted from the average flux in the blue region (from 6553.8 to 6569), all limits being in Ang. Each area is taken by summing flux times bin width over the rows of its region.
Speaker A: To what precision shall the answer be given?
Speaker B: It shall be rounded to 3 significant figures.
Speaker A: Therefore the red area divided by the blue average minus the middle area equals -1.06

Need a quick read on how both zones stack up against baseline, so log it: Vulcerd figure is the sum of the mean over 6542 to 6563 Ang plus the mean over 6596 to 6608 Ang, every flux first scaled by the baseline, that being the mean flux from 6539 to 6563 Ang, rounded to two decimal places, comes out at 1.96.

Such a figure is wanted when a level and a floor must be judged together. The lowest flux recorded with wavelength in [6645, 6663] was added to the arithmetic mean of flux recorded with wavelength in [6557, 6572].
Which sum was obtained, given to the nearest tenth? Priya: 12.3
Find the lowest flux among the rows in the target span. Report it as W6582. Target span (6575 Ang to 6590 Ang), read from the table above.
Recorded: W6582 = 6.271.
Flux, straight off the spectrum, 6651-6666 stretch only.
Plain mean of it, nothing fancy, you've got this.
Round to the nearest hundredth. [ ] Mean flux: 5.91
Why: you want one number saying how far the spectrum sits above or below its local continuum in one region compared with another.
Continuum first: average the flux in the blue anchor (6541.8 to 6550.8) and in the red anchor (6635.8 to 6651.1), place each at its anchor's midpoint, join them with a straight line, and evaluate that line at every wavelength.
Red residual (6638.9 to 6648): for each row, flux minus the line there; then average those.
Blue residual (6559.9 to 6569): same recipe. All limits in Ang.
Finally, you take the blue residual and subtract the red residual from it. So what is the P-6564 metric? 0.18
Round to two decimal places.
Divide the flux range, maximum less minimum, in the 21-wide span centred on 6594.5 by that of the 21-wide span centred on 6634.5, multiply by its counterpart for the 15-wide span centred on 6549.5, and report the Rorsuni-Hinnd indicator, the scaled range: 0.70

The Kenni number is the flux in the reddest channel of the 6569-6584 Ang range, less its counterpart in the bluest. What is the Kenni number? 0.0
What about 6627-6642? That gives 0.0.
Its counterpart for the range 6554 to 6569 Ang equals -0.1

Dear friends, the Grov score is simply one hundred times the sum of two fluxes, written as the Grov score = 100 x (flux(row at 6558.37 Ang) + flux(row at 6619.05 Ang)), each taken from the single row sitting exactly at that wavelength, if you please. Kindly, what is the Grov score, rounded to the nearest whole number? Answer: 1261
